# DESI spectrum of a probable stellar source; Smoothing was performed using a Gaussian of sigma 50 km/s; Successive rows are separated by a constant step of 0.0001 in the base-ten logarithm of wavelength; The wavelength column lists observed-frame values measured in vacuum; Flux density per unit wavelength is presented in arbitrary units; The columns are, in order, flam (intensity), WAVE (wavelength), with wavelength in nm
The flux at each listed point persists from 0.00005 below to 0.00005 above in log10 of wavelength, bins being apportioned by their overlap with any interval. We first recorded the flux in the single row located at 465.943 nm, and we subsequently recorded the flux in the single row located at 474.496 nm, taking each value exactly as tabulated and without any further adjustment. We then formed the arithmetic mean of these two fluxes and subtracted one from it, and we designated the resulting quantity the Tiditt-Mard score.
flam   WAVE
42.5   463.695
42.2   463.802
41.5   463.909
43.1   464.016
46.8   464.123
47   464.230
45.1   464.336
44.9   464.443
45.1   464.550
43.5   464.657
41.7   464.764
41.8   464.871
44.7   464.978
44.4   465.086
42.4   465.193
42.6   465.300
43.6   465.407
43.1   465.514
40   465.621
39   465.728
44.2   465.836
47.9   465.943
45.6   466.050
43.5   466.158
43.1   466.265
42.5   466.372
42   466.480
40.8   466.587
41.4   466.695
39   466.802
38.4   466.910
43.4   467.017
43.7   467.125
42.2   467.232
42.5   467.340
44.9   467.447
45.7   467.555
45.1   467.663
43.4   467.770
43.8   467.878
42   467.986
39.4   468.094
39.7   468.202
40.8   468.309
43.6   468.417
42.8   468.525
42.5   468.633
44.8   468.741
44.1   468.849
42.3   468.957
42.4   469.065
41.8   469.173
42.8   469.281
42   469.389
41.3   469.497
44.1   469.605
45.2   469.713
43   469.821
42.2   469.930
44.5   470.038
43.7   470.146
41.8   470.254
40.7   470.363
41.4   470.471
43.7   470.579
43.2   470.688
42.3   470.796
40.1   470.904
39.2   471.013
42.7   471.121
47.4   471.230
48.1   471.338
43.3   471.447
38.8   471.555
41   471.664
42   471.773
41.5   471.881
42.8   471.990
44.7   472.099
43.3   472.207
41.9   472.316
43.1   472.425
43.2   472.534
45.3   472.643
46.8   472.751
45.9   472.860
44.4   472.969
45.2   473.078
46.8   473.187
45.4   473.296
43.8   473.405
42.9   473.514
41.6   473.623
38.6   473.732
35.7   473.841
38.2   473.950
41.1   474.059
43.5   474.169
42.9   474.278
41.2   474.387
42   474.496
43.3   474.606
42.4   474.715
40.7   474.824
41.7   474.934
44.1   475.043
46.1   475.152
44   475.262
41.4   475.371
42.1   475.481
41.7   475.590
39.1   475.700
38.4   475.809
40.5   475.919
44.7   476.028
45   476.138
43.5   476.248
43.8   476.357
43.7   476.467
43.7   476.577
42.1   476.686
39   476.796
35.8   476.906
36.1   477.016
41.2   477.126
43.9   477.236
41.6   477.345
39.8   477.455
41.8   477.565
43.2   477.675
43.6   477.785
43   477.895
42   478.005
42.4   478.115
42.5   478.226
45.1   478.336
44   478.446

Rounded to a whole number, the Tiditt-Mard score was 44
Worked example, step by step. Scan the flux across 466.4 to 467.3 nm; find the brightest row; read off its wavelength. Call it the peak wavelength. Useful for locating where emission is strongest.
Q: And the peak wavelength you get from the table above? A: 467.125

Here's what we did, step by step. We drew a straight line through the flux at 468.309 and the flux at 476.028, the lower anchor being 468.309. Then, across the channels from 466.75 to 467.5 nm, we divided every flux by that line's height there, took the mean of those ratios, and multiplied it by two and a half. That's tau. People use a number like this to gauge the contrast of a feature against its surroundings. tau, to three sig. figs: 2.61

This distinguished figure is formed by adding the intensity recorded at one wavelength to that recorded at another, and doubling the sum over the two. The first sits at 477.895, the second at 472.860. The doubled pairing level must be 178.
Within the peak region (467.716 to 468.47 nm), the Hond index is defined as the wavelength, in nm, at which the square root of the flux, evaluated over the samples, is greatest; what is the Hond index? 467.878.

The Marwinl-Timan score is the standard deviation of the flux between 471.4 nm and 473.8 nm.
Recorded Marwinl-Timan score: 2.2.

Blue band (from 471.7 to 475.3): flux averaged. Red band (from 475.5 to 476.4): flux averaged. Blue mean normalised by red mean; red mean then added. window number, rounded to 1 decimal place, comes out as 43.1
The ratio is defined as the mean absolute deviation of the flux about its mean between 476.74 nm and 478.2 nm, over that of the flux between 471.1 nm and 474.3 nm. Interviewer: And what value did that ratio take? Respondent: 1.0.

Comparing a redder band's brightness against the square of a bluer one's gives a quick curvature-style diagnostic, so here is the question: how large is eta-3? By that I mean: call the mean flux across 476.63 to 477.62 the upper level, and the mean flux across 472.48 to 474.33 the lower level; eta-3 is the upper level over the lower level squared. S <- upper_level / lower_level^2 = 0.0217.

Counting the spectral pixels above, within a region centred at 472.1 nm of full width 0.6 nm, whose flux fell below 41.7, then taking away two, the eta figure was -1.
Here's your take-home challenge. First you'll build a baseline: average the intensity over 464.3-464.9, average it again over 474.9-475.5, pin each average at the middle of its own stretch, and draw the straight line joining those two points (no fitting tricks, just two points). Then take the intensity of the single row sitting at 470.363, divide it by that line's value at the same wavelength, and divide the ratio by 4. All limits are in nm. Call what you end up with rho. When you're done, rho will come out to 0.234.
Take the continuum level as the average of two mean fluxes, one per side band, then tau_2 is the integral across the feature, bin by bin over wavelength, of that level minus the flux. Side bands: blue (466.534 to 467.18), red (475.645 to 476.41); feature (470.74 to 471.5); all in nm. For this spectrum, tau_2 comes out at -1.3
